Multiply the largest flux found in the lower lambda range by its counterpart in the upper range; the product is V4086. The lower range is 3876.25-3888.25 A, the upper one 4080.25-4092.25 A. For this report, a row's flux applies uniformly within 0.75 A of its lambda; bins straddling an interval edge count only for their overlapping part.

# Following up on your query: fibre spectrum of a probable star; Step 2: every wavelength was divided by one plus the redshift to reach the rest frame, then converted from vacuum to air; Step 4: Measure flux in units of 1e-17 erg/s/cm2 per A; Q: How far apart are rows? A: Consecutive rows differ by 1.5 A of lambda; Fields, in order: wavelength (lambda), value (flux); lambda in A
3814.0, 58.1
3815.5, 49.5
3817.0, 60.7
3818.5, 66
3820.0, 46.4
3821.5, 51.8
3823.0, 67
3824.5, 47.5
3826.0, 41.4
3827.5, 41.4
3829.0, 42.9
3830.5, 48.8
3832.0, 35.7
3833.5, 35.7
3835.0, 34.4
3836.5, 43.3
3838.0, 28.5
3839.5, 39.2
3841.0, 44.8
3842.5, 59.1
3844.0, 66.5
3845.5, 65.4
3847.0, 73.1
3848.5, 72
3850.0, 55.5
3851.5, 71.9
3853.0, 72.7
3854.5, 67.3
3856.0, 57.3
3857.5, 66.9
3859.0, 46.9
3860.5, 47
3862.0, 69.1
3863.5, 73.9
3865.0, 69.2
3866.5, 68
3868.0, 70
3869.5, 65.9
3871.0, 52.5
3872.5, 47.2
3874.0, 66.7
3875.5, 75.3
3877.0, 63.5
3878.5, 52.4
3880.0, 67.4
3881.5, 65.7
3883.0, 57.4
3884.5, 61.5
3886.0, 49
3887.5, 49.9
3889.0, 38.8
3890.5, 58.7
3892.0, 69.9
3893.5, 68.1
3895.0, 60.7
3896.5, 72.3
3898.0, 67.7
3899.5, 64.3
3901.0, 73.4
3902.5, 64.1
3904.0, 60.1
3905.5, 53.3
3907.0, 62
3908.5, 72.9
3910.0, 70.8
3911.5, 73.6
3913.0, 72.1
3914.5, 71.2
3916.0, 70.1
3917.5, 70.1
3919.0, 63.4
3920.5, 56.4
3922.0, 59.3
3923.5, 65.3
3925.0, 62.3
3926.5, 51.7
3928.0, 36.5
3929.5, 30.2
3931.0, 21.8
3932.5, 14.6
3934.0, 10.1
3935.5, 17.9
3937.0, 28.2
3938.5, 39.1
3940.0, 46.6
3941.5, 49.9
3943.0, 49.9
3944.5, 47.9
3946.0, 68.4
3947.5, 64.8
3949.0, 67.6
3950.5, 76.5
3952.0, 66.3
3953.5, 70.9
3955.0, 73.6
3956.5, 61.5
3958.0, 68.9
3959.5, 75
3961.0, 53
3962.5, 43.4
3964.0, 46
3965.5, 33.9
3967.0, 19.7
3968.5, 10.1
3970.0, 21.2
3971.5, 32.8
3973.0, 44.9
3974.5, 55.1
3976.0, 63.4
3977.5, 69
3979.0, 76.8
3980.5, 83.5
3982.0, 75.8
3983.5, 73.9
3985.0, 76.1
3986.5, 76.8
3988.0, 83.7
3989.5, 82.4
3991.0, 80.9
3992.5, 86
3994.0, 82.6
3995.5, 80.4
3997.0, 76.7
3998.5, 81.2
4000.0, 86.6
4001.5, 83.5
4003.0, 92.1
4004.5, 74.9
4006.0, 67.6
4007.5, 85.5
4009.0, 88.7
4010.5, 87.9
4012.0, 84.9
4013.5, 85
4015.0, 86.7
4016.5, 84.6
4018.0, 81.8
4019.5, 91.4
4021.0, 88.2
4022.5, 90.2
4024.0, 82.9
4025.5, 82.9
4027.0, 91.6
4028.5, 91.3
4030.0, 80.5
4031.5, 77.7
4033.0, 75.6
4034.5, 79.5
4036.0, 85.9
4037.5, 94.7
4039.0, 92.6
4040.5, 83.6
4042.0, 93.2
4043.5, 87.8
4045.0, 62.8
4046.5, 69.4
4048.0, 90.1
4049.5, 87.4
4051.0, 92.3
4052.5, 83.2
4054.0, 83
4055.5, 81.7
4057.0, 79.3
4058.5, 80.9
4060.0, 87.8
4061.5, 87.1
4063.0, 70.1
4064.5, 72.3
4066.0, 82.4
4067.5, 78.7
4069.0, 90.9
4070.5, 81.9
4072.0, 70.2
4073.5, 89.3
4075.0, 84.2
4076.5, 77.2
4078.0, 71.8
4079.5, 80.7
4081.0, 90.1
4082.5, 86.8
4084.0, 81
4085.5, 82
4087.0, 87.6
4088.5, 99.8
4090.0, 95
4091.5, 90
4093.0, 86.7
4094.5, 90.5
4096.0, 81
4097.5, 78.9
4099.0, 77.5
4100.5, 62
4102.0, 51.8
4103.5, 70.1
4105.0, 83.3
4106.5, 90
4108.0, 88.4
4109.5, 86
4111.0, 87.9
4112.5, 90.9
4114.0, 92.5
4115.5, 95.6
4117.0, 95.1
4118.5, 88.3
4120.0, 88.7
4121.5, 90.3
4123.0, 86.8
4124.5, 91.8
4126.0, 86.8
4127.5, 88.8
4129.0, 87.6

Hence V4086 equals 6727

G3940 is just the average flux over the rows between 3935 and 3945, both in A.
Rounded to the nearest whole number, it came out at 40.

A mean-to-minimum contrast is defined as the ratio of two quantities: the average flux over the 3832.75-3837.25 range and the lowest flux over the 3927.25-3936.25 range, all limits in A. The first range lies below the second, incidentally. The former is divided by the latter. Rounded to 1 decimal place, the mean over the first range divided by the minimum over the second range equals 3.7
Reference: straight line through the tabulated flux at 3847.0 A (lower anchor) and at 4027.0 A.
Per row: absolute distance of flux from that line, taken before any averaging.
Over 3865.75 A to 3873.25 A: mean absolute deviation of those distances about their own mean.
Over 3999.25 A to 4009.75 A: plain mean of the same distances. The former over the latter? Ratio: 1.19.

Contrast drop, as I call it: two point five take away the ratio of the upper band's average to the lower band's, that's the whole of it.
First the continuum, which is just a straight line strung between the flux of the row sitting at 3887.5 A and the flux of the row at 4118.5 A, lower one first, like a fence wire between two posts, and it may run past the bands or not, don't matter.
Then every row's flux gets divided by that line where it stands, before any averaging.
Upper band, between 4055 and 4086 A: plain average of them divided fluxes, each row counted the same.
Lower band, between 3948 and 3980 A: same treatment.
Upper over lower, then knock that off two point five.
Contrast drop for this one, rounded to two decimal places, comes 1.33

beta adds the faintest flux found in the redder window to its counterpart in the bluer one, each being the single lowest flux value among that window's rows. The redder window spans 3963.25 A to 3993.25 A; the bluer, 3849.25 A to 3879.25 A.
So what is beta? 57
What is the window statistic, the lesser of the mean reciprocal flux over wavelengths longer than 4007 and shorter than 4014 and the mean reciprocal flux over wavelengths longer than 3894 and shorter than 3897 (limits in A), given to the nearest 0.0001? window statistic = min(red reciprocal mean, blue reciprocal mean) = 0.0116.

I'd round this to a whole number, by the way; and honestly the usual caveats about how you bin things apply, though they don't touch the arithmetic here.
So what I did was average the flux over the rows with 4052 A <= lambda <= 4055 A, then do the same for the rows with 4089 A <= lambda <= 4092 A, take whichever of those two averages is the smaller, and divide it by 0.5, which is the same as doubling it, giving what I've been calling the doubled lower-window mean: 166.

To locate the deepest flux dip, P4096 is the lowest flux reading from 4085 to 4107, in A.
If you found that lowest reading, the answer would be 51.8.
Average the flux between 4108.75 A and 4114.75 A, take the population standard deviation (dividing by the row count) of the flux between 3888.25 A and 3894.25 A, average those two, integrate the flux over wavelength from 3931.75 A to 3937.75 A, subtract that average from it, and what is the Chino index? 55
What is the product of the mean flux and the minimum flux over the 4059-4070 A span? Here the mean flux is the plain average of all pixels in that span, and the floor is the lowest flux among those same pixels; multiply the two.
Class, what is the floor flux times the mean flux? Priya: 5701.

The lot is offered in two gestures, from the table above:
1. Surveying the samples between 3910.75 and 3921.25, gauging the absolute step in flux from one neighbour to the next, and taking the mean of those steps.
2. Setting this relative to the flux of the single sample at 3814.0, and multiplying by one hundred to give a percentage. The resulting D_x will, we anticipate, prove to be 4.9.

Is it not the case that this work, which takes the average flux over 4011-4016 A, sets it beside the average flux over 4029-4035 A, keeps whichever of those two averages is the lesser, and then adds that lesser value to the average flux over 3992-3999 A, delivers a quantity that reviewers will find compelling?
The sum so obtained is 160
